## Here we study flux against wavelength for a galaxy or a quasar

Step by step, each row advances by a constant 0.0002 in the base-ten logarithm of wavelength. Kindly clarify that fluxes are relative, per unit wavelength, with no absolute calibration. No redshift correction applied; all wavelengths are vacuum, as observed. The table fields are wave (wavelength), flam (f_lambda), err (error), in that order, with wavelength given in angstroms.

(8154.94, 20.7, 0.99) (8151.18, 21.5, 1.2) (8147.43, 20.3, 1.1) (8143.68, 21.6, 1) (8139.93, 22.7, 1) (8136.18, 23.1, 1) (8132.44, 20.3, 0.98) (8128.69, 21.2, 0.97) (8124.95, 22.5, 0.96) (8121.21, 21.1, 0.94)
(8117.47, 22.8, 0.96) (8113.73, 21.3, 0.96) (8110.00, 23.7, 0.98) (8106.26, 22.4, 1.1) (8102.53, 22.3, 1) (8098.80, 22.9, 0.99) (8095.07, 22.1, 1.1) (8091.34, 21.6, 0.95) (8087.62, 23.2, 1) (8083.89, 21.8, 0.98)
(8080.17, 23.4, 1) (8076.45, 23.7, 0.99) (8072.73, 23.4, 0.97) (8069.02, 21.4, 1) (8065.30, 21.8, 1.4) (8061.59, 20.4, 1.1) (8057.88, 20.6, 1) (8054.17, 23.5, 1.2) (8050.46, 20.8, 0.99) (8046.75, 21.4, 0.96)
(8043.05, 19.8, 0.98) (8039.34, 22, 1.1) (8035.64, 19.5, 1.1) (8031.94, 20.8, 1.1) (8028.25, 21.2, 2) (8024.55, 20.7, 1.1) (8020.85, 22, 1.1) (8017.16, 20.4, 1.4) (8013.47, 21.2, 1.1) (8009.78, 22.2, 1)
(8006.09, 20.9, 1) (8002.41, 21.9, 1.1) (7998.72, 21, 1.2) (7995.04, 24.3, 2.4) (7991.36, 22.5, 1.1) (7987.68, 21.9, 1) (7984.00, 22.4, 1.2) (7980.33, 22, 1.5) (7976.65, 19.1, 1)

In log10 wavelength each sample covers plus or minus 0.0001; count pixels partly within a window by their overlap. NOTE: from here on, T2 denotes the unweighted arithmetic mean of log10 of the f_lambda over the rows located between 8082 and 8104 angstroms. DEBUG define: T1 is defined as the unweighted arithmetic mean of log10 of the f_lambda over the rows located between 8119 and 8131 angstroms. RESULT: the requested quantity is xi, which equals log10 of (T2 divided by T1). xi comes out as 0.005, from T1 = 1.33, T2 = 1.35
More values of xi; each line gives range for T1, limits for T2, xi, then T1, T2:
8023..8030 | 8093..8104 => 0.010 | 1.32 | 1.35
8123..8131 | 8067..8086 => 0.006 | 1.34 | 1.36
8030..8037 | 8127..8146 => 0.011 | 1.30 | 1.34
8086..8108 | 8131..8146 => -0.003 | 1.35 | 1.34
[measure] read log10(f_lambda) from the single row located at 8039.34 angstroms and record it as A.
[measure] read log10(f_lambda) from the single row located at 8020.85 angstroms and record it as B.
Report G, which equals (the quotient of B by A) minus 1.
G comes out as 0.00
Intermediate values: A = 1.34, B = 1.34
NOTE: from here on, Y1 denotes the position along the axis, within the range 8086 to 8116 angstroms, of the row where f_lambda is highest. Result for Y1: 8110.00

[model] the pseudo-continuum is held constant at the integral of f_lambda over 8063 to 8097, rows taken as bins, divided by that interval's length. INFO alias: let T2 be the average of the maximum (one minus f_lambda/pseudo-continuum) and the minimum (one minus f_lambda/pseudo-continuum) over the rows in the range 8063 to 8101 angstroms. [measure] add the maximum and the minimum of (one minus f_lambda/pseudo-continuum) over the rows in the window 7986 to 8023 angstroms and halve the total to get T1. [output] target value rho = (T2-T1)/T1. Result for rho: -1.8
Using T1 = 0.01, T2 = -0.004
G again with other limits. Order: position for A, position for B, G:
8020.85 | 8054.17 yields 0.02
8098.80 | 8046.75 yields -0.02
